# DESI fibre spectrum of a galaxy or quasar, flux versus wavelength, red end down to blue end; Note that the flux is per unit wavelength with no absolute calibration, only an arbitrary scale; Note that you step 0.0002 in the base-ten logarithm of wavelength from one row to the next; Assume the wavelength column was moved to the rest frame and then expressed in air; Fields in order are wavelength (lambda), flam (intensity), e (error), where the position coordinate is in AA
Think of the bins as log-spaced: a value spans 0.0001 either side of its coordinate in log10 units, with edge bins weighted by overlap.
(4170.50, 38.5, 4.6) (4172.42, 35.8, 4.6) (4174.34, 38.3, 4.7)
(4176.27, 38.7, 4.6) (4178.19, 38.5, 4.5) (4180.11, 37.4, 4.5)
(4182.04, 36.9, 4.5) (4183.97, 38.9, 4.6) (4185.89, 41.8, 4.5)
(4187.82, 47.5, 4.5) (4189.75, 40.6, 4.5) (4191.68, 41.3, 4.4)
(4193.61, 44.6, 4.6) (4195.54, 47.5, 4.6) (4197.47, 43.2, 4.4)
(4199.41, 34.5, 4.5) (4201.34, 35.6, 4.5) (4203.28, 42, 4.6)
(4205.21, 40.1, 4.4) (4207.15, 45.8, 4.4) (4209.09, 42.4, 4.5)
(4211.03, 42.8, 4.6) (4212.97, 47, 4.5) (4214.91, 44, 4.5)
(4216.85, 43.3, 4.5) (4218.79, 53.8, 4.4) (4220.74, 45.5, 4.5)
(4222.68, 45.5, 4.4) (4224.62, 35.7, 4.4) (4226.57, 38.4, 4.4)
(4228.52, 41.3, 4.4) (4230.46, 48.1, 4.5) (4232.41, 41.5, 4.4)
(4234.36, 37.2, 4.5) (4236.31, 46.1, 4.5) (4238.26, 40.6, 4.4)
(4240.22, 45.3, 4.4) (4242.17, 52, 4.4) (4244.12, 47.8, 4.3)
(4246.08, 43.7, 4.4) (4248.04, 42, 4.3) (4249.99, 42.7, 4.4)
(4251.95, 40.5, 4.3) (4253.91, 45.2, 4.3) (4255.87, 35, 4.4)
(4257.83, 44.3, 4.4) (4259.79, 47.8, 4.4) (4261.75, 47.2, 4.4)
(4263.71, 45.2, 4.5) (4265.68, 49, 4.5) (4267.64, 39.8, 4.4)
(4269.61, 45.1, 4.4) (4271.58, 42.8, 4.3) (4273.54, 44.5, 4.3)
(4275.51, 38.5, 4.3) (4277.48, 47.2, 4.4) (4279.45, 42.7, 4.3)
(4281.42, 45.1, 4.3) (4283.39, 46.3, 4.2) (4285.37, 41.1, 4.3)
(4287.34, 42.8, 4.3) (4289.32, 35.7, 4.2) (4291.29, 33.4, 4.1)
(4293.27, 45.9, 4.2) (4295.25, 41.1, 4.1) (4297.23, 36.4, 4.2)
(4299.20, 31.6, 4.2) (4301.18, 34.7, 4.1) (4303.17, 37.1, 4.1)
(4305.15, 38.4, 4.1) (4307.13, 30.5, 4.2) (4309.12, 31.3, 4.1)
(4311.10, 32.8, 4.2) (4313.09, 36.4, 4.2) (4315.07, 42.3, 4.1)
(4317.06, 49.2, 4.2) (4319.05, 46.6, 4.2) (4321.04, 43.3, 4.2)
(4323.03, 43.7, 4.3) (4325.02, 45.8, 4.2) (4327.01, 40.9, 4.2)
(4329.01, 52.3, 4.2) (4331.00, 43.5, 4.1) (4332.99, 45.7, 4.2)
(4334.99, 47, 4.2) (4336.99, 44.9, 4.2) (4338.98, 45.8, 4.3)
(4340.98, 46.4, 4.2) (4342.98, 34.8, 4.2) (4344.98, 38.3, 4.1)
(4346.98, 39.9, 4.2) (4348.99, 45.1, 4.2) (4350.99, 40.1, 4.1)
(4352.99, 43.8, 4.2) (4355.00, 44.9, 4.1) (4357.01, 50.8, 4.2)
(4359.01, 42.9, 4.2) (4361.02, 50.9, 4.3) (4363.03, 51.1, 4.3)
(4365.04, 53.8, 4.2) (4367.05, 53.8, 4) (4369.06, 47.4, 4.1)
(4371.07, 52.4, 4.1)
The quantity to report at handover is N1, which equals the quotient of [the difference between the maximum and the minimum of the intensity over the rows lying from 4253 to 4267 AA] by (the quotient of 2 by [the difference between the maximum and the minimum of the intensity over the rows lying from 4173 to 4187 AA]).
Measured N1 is 34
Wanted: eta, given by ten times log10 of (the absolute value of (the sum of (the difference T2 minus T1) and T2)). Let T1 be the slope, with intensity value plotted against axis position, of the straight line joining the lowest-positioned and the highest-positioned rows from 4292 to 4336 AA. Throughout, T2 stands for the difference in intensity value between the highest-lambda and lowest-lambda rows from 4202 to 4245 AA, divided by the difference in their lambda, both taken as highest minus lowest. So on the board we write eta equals -5.9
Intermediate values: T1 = 0.03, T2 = 0.14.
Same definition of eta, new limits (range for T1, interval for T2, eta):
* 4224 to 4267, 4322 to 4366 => -8.0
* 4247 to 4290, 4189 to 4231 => -2.8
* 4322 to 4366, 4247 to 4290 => -2.6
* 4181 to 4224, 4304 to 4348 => -8.5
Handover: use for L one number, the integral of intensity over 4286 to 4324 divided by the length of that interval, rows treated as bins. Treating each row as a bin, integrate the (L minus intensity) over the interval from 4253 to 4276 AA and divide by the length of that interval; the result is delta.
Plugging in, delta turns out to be -5.2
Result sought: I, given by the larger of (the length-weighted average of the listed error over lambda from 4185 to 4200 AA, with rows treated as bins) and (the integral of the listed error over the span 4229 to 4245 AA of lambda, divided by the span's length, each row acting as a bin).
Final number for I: 4.50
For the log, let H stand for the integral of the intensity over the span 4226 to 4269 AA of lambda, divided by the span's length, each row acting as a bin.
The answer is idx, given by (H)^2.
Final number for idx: 1912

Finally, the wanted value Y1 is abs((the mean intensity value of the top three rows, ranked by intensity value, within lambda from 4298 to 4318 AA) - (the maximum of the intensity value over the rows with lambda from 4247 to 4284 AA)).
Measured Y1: 5.7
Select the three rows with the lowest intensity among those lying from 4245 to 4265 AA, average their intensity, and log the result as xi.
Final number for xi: 39.2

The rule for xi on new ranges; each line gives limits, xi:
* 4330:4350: 37.7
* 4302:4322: 31.5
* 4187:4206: 36.7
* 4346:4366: 41.0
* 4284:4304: 33.2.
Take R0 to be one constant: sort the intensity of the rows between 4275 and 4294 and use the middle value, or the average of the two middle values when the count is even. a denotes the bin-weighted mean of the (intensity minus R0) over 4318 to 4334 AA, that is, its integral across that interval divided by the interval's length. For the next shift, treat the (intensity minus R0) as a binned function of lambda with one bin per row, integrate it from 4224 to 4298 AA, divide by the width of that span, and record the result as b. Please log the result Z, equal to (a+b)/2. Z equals 1.3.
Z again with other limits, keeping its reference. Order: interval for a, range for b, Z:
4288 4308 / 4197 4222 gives -2.9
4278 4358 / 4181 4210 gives -1.2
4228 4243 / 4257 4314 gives -0.5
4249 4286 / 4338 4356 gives 0.2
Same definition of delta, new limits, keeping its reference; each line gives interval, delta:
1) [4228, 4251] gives -5.5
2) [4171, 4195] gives -1.5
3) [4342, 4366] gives -6.1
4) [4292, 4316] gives 2.1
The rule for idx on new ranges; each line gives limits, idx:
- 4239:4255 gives 2002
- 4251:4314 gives 1638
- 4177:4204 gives 1657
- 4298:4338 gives 1673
